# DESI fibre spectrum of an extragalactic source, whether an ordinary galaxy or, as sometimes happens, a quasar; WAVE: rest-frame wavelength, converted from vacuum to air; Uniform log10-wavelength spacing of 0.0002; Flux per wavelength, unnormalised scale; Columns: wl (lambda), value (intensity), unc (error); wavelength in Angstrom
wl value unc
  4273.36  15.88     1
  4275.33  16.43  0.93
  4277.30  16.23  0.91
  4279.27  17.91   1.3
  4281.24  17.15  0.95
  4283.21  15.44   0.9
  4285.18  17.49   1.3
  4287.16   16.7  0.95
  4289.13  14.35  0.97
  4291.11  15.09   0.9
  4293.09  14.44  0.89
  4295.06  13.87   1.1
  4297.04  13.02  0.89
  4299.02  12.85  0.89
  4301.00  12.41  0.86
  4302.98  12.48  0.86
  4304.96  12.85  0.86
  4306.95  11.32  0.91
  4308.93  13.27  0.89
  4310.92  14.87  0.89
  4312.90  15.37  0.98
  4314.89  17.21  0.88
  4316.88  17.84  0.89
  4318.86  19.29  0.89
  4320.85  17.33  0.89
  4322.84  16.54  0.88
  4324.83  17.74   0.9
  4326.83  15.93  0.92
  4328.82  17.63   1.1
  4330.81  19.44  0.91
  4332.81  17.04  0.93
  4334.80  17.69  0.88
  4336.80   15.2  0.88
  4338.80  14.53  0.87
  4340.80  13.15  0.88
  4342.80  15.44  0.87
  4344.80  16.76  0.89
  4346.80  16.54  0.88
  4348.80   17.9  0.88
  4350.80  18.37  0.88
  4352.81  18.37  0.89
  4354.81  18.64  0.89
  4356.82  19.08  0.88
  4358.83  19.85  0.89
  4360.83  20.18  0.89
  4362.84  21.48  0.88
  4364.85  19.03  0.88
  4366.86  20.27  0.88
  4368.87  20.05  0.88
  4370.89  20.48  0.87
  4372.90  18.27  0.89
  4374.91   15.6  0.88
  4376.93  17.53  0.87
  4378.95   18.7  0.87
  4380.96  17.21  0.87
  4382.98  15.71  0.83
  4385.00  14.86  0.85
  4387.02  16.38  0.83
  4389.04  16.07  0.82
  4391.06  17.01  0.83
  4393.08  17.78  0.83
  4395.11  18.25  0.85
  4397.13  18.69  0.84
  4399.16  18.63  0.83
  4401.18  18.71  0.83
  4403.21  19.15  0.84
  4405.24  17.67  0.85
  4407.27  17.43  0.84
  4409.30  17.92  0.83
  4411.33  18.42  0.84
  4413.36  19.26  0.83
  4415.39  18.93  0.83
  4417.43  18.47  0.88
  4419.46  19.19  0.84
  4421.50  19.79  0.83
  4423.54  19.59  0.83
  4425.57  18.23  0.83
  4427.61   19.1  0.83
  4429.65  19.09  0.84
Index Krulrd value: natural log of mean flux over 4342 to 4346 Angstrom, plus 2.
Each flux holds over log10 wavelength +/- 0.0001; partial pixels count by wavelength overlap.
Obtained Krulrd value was 4.78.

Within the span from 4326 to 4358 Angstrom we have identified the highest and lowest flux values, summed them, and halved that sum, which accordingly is 16.3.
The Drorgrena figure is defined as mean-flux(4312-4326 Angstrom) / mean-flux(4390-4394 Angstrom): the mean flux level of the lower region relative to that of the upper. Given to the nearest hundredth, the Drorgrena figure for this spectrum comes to 1.00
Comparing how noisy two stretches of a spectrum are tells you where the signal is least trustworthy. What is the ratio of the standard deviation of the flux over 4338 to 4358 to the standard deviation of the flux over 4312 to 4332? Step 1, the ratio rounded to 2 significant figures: 1.5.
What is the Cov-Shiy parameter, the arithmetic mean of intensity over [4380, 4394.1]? 16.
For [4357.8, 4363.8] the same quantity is 21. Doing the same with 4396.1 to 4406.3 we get 19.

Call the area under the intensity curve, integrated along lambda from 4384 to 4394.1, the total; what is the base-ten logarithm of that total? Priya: 2.22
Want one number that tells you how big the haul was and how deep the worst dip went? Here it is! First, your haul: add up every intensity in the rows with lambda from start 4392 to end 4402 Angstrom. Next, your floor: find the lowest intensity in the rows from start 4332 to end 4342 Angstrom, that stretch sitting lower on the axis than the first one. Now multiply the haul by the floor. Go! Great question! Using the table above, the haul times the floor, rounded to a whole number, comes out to 1211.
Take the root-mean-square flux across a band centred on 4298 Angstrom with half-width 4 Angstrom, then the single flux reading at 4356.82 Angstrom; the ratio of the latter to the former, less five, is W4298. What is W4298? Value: -3.5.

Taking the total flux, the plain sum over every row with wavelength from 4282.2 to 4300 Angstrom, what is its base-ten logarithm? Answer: 2.12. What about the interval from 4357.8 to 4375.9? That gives 2.24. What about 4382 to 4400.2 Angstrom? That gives 2.19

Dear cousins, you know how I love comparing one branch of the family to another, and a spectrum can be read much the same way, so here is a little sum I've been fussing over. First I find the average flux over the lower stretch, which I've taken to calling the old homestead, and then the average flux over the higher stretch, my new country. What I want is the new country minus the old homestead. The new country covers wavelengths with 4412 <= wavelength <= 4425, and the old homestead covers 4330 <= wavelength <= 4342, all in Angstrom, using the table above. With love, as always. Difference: 3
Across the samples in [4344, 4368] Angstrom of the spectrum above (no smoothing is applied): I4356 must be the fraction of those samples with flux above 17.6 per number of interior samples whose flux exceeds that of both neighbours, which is 0.8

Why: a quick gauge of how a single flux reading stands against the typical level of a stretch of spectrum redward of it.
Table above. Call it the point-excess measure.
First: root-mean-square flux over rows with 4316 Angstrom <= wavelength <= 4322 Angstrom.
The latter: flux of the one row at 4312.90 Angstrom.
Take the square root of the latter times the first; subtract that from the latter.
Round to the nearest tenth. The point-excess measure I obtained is -1.3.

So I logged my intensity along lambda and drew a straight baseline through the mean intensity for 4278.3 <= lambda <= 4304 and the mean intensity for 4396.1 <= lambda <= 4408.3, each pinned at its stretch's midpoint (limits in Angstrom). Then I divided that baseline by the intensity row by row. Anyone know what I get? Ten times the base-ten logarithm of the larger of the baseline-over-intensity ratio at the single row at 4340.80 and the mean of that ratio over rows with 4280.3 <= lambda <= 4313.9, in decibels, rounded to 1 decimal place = 1.0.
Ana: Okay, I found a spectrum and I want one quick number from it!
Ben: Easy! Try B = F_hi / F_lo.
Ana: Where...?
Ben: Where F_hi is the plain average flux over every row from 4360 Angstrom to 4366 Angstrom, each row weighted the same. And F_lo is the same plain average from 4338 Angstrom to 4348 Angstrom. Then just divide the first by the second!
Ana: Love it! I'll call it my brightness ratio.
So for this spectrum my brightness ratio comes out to 1.3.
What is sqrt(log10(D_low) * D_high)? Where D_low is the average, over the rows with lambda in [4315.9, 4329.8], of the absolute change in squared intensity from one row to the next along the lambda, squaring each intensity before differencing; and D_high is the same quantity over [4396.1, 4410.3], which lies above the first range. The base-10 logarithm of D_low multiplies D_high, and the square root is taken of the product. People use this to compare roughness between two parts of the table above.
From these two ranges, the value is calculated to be 5.4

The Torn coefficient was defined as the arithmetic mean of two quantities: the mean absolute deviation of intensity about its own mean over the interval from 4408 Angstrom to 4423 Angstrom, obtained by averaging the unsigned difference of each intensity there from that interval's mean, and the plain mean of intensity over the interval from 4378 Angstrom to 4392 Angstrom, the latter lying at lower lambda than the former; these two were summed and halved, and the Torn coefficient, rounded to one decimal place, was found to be 8.5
